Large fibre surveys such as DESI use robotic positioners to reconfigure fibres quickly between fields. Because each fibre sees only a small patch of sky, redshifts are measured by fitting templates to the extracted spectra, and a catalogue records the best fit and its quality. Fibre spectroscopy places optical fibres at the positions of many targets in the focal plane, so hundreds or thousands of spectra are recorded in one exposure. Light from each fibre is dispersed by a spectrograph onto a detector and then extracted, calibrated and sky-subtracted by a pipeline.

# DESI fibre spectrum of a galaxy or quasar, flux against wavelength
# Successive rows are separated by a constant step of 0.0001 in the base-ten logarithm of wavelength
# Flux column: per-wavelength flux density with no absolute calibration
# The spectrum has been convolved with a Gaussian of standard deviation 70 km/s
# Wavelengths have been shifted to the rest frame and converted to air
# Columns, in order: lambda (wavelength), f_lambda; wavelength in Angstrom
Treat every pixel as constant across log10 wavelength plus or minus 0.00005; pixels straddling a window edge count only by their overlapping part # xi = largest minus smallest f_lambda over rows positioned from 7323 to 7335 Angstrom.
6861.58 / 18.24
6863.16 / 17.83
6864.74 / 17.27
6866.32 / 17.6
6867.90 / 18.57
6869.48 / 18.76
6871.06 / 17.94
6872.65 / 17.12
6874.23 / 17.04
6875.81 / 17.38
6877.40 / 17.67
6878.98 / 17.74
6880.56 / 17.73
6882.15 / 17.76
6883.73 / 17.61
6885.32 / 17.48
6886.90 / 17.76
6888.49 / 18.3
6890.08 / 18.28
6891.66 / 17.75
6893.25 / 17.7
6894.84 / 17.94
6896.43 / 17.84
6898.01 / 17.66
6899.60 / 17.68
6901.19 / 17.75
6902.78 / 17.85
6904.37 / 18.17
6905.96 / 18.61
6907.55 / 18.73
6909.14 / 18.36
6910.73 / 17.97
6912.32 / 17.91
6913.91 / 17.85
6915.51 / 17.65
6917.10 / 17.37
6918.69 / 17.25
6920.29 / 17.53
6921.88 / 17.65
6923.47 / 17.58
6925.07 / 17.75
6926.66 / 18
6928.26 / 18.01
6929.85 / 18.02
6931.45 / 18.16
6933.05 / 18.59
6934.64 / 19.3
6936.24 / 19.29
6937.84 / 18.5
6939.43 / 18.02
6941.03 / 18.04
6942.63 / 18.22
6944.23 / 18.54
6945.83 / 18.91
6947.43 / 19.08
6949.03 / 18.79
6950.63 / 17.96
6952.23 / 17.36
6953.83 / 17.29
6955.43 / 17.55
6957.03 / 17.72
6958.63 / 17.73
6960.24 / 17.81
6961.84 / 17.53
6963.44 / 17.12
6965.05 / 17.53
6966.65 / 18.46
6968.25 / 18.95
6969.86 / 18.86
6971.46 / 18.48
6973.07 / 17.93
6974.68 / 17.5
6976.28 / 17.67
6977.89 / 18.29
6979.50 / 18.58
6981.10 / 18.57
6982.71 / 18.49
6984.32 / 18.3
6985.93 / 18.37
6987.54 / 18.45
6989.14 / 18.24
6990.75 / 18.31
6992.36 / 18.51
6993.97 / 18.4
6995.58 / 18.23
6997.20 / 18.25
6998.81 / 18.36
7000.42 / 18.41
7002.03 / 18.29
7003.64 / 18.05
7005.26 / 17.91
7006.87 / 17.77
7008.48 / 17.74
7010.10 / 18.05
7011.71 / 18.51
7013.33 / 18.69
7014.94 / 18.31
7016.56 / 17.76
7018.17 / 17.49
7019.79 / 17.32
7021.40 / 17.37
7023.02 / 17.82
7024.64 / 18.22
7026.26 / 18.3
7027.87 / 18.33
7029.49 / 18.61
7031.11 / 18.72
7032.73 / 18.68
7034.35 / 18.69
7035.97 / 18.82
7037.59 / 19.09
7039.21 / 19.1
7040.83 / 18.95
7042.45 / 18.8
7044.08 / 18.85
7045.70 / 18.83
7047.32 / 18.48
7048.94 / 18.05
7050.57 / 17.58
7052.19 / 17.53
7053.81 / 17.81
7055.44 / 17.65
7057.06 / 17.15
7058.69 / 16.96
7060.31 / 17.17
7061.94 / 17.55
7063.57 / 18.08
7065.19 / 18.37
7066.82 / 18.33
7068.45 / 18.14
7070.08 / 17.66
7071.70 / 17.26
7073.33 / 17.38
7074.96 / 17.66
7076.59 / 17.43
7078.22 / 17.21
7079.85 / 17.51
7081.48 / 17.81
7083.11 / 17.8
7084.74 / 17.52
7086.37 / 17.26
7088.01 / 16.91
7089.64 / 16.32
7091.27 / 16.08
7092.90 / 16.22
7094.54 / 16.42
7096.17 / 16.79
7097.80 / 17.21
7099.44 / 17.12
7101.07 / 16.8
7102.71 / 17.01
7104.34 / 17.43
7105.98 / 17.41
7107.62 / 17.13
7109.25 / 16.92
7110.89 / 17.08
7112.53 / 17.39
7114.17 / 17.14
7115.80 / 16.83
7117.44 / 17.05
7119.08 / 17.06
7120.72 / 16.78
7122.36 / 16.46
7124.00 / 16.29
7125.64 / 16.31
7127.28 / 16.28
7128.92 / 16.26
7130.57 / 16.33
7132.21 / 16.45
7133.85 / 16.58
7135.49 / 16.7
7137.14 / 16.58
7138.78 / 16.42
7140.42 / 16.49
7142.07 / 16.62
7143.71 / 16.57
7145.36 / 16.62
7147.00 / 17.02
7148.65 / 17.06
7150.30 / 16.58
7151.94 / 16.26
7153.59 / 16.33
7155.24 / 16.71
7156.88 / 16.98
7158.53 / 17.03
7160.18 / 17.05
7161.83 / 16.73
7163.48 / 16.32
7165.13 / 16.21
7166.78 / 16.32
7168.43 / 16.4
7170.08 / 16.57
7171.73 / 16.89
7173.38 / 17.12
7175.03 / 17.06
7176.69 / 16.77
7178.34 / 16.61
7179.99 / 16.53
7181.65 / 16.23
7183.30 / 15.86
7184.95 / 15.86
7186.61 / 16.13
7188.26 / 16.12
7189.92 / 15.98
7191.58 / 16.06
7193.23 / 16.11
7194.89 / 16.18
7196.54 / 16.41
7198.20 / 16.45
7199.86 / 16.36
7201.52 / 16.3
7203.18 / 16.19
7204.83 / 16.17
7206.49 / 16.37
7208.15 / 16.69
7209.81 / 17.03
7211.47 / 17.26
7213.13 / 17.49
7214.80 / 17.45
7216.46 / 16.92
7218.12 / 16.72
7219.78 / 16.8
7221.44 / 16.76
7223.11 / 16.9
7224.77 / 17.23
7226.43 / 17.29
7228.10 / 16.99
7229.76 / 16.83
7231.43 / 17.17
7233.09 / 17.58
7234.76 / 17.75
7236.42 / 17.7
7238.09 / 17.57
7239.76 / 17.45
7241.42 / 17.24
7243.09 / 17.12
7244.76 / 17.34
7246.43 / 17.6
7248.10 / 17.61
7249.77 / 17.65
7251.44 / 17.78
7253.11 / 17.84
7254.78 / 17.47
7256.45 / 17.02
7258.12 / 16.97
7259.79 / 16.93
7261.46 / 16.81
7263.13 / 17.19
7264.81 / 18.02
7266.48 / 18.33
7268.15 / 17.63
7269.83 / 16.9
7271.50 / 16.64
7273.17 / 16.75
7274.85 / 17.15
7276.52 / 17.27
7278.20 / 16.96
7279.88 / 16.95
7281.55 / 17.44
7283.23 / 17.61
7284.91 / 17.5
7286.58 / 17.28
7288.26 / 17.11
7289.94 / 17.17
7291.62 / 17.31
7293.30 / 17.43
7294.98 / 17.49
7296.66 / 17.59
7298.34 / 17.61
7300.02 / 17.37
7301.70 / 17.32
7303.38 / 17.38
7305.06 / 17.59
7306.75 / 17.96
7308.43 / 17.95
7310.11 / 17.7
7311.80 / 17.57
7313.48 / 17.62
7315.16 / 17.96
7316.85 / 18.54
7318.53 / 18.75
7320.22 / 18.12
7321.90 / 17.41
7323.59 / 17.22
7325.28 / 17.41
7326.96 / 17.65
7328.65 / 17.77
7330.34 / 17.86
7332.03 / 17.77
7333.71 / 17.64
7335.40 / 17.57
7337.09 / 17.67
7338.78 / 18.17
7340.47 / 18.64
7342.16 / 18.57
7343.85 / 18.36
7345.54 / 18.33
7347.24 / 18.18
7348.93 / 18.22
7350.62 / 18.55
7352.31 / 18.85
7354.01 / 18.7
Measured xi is 0.6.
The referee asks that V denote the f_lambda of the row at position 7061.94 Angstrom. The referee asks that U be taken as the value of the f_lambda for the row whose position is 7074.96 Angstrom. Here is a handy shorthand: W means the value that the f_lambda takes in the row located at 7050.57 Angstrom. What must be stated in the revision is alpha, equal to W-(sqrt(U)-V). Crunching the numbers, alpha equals 30.9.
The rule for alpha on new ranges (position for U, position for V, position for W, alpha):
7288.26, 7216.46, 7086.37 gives 30.0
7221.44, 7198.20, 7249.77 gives 30.0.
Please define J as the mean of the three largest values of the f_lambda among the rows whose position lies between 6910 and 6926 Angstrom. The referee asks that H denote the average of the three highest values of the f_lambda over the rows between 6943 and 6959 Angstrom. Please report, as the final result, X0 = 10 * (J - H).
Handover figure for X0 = -10.2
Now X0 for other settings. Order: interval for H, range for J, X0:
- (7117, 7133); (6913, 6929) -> 9.9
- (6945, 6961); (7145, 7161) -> -18.8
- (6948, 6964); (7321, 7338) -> -3.9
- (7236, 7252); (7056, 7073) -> 5.7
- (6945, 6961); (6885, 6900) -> -7.5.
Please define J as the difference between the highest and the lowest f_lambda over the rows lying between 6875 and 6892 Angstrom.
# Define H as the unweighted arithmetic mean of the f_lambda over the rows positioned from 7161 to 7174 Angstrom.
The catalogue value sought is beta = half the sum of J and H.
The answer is 8.7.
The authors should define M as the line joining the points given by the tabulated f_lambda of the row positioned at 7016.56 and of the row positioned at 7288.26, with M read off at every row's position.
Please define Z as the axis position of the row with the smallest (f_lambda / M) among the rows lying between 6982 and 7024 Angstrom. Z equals 7019.79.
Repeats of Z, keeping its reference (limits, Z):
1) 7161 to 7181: 7165.13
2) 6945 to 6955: 6953.83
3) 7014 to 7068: 7058.69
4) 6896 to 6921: 6918.69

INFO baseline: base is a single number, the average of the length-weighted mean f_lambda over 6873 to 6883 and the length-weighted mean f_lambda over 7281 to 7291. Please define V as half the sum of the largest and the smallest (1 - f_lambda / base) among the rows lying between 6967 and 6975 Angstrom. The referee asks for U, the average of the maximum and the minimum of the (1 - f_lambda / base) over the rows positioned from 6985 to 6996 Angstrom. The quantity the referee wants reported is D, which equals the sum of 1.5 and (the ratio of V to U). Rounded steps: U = -0.053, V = -0.04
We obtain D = 2.3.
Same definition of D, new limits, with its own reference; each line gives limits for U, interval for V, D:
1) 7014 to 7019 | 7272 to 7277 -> 0.5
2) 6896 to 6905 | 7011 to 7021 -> 2.7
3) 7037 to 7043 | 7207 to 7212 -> 1.2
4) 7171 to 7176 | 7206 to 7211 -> 3.2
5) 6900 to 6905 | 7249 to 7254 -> 2.1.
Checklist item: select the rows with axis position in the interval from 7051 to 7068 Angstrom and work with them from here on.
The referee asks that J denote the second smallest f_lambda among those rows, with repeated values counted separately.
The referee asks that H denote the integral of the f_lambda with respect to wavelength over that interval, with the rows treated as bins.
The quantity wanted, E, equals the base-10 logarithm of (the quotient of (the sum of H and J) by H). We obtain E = 0.0241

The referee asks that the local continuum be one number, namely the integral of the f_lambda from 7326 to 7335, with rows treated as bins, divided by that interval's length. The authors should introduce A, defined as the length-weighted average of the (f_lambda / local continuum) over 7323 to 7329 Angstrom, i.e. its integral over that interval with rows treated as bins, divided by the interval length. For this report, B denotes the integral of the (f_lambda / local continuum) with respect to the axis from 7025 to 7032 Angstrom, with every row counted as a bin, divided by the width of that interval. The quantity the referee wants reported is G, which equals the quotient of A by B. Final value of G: 0.95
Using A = 0.99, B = 1.04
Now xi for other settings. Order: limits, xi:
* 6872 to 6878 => 0.6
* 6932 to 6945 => 1.3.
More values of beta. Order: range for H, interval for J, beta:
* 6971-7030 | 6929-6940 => 9.7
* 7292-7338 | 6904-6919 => 9.6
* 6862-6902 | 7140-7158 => 9.3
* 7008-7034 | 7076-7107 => 9.9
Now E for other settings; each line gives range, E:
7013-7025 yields 0.0339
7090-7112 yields 0.0186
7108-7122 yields 0.0296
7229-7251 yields 0.0190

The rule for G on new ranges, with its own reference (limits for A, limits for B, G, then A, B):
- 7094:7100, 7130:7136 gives 1.02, 0.95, 0.93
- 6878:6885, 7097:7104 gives 1.04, 1.00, 0.96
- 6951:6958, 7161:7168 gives 1.07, 0.99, 0.92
